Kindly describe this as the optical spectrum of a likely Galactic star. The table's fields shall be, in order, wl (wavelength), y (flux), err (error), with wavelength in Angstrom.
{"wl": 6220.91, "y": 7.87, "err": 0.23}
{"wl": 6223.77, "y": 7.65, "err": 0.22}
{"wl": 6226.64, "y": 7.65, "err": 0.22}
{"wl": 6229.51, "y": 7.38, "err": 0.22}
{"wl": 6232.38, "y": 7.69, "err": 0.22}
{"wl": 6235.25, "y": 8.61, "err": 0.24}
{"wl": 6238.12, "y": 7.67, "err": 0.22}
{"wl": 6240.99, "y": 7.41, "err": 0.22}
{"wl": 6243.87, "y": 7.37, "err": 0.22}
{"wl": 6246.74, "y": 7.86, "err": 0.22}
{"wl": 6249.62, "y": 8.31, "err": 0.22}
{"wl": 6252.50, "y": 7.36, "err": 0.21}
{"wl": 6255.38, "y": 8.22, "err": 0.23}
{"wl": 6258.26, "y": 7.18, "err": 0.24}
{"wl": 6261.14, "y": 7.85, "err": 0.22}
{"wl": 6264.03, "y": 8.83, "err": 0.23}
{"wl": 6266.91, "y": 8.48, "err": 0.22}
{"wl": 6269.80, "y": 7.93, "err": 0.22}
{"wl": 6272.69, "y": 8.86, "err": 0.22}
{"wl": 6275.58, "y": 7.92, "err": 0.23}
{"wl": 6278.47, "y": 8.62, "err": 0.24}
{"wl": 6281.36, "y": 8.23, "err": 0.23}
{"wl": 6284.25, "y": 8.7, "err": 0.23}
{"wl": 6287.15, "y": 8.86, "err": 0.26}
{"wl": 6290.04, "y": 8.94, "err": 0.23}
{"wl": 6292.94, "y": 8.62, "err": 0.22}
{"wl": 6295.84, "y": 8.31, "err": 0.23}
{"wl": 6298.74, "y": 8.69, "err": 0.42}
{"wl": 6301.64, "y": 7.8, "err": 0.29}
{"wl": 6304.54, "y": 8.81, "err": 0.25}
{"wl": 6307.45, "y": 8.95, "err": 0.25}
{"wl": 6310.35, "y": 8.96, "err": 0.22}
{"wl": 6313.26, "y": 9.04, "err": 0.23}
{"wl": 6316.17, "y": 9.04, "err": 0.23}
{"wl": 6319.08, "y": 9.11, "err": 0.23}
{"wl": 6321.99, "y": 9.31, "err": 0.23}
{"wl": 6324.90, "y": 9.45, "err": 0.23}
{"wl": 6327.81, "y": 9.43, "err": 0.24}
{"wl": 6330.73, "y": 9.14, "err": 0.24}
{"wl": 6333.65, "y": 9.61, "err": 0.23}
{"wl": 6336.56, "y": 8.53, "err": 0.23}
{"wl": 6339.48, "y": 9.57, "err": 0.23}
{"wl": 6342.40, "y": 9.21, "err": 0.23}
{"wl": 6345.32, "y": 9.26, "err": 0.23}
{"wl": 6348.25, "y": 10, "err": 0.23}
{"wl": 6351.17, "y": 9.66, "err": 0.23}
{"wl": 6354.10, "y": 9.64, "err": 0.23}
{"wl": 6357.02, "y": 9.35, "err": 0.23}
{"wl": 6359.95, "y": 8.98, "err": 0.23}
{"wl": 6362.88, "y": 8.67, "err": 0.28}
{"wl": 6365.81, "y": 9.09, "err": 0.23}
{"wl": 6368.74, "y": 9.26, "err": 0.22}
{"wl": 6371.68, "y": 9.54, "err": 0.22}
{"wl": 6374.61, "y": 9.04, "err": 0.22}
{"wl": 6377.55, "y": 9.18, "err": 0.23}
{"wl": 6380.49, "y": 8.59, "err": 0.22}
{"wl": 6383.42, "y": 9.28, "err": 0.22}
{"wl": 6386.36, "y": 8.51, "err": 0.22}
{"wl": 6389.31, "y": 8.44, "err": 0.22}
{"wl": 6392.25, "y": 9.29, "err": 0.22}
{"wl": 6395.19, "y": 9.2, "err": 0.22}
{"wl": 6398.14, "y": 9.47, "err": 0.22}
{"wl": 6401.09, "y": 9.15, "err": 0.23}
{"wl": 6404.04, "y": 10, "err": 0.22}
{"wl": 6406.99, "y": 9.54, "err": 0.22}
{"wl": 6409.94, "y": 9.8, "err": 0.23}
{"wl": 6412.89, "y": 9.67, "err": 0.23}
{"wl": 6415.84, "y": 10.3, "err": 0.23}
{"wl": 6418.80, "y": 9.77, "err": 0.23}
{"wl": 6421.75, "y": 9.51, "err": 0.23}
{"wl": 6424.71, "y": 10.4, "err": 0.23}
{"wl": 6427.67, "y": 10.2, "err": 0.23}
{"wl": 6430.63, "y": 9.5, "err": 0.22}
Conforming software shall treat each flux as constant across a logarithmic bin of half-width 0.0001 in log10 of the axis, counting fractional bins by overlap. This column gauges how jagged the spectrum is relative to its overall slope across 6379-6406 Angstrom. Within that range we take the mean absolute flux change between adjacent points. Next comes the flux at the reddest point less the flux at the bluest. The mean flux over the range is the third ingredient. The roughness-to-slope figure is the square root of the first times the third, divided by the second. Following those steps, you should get 1.5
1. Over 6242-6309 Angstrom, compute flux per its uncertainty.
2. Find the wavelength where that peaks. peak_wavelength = 6272.69 Angstrom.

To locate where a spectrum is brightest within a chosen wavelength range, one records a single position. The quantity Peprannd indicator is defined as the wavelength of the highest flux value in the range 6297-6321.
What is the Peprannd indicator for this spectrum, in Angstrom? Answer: 6319.08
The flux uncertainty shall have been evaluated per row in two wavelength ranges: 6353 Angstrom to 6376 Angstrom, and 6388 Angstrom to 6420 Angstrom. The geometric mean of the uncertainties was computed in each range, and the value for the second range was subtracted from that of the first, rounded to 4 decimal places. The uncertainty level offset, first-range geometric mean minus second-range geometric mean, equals 0.0073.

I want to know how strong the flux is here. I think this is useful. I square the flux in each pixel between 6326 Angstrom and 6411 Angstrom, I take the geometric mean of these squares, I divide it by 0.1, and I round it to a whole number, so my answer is 855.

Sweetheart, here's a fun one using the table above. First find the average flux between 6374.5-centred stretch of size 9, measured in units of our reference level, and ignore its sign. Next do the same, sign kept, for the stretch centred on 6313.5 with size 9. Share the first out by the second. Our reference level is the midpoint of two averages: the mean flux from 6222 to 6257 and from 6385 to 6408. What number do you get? 1.03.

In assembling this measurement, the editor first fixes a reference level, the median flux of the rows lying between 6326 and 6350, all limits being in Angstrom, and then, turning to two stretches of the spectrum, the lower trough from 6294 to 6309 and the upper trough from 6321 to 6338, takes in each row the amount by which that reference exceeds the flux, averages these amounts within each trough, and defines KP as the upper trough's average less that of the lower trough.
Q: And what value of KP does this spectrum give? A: -0.73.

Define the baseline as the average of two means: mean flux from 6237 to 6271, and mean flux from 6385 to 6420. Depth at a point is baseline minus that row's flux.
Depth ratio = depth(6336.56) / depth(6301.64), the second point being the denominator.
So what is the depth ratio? 0.1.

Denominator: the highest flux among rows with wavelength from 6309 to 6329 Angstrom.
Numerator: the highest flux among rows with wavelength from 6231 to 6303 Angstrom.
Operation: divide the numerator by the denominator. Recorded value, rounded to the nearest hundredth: 0.95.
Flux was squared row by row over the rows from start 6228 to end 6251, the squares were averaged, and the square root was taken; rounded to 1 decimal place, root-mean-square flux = 7.8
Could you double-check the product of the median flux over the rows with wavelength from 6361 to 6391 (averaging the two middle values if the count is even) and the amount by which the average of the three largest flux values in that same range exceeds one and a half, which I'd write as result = 71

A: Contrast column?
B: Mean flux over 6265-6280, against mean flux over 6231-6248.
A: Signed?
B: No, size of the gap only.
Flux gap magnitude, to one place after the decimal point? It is 0.6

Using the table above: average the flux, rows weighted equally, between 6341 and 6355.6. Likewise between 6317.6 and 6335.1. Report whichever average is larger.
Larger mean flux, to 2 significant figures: 9.6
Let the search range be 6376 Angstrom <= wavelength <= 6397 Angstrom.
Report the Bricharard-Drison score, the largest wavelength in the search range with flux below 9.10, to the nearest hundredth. 6389.31 Angstrom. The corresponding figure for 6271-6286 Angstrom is 6284.25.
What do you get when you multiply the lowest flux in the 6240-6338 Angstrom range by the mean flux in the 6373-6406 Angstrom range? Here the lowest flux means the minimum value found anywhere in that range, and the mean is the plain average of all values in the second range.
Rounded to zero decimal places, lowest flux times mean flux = 65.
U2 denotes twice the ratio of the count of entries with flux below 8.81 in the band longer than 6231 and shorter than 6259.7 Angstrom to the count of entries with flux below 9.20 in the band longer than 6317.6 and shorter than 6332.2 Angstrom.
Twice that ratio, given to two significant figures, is 10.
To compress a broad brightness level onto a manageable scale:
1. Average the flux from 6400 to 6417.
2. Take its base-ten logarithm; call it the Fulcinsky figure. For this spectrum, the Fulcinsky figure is 0.989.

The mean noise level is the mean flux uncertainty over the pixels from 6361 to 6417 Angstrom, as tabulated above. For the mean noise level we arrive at 0.2263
